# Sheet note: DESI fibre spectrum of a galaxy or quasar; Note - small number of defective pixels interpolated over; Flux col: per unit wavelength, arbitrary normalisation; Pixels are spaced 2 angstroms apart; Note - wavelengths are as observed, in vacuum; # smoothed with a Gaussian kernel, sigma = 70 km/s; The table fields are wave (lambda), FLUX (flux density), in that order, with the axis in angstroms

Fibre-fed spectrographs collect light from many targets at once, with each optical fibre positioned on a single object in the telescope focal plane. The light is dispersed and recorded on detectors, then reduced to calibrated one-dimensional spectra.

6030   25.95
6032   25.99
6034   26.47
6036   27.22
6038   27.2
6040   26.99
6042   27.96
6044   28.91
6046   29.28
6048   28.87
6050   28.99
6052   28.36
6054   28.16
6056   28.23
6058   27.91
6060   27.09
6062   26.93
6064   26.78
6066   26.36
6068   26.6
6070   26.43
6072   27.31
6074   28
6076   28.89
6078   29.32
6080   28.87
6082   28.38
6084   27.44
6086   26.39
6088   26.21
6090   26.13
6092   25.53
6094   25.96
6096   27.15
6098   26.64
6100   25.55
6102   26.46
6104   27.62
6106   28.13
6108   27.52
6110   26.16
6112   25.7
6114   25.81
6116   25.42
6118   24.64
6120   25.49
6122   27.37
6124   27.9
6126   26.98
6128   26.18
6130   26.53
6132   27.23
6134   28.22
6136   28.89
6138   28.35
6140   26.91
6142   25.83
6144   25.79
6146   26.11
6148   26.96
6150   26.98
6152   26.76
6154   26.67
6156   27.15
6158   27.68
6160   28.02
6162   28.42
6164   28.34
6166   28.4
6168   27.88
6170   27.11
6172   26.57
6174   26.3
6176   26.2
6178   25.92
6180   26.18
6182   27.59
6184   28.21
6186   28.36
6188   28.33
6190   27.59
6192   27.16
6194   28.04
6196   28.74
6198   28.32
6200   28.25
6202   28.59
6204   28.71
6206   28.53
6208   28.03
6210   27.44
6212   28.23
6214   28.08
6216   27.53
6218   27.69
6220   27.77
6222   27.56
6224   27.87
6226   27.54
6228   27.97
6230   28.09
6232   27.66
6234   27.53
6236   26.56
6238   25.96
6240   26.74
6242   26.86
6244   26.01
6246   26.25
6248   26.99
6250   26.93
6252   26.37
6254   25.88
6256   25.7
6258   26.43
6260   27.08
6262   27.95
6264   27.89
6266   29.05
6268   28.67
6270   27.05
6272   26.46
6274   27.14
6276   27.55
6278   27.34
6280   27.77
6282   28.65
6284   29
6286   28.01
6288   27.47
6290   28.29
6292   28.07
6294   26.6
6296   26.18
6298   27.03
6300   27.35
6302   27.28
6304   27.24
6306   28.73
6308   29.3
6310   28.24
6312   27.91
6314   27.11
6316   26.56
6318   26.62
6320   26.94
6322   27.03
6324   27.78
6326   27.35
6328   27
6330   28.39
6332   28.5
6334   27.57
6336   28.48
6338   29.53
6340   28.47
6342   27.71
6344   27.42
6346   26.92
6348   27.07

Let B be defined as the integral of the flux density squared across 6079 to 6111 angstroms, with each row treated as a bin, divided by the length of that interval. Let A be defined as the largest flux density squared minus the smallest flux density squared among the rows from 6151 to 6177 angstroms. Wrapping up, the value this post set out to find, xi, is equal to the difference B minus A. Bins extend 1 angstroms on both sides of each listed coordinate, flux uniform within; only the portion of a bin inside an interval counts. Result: 602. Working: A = 121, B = 724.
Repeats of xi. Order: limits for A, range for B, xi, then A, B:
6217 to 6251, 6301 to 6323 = 644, 115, 759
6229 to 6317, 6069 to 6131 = 524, 198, 722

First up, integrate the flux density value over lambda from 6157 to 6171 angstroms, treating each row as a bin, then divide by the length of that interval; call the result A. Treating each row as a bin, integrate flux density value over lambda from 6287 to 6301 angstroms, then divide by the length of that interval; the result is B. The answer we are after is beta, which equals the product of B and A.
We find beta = 763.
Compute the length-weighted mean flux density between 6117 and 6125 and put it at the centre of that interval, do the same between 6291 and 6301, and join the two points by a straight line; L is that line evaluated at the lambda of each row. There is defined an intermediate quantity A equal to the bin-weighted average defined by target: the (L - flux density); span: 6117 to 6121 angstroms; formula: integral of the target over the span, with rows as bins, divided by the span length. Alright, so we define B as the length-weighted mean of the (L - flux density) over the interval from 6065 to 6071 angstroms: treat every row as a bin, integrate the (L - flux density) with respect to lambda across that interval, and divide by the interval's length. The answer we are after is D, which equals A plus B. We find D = 1.0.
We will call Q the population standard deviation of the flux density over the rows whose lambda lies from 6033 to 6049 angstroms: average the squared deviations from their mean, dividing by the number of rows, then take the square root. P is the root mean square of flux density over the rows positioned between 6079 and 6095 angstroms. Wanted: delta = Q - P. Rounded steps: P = 26.9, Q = 0.98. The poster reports -25.9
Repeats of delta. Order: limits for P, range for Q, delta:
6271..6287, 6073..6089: -26.7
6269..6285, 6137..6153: -26.9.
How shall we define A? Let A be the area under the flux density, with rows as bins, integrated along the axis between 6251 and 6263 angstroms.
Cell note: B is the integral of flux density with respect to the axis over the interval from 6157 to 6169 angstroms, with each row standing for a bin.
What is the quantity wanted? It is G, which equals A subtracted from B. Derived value 19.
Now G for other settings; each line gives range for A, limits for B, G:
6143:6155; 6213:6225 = 14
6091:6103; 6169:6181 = 2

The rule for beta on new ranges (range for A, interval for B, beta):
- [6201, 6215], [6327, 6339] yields 797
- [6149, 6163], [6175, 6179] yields 714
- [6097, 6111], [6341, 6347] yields 735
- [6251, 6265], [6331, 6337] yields 754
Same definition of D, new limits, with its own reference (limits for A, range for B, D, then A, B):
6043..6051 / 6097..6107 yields -3.6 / -3.0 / -0.61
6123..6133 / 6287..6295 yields -1.2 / -0.6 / -0.58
